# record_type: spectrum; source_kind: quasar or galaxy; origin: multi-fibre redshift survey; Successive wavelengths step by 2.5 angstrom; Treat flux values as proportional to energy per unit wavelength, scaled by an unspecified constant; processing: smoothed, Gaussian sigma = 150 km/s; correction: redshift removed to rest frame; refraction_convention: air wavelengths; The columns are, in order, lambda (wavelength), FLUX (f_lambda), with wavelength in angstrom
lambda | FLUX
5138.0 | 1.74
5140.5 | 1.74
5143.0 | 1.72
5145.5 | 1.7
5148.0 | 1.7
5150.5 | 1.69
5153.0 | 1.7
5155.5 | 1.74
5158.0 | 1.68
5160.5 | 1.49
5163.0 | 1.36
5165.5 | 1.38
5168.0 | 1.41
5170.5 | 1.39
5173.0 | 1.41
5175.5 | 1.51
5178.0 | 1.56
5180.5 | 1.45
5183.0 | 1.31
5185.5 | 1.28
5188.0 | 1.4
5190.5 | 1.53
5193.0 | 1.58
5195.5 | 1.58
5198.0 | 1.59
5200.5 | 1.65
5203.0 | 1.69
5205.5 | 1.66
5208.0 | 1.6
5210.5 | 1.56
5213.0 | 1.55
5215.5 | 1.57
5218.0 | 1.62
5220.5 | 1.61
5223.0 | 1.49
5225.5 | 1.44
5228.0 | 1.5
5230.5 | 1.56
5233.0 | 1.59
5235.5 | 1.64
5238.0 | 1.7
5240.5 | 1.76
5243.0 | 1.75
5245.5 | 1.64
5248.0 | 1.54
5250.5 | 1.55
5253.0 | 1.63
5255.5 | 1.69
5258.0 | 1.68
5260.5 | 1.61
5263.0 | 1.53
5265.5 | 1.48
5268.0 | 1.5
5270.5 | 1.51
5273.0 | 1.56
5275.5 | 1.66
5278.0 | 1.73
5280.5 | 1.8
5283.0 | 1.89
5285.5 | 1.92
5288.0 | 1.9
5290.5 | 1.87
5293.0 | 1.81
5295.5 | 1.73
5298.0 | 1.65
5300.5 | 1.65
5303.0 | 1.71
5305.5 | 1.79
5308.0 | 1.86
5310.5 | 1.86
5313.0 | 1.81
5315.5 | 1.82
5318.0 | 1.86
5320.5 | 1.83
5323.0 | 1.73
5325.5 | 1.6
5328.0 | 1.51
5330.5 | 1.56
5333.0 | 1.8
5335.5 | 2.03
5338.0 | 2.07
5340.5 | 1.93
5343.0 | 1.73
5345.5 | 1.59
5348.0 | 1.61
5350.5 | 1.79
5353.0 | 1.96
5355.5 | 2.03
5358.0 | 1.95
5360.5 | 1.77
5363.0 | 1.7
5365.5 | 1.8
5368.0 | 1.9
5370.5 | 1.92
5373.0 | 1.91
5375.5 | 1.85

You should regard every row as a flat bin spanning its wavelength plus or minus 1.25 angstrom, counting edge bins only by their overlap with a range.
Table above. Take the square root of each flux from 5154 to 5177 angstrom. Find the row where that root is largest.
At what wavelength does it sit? 5155.5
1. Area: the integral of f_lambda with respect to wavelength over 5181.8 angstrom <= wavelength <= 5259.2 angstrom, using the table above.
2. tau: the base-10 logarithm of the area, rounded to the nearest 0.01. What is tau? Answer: 2.09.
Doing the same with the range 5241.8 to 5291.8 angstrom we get 1.92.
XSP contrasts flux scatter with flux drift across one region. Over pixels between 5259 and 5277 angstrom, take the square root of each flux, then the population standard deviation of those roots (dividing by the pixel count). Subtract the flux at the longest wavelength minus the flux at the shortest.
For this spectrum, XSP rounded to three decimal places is -0.026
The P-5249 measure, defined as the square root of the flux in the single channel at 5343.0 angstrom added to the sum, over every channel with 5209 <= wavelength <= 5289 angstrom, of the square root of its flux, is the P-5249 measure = 42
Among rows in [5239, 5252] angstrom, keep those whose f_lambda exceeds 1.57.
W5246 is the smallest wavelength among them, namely 5240.5 angstrom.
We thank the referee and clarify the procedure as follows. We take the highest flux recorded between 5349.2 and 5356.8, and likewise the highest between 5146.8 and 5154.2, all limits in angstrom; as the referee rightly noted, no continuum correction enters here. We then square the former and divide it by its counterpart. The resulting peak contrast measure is 2.42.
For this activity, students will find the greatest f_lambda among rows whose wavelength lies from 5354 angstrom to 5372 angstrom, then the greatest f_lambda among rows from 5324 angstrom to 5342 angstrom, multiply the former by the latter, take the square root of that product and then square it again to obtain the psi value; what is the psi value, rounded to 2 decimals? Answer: 4.20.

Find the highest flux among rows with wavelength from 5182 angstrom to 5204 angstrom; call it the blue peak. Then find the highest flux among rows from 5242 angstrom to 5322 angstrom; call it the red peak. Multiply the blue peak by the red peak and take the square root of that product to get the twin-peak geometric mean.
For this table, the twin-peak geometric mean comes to 1.80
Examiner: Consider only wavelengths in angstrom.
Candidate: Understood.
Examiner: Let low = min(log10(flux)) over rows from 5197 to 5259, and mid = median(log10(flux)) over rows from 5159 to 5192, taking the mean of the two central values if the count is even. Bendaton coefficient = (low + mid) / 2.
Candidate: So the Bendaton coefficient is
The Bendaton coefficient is 0.154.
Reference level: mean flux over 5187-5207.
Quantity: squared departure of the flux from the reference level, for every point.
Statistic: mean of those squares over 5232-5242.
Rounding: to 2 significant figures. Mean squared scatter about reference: 0.012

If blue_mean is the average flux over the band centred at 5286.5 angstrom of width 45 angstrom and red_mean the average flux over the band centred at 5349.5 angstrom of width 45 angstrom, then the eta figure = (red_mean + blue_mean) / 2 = 1.77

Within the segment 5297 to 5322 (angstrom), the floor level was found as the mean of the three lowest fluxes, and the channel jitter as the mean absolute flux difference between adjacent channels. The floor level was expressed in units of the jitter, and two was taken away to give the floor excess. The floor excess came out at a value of 42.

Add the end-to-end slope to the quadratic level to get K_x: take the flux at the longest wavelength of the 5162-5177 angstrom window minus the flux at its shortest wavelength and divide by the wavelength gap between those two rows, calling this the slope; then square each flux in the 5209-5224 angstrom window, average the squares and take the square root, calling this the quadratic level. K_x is 1.58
